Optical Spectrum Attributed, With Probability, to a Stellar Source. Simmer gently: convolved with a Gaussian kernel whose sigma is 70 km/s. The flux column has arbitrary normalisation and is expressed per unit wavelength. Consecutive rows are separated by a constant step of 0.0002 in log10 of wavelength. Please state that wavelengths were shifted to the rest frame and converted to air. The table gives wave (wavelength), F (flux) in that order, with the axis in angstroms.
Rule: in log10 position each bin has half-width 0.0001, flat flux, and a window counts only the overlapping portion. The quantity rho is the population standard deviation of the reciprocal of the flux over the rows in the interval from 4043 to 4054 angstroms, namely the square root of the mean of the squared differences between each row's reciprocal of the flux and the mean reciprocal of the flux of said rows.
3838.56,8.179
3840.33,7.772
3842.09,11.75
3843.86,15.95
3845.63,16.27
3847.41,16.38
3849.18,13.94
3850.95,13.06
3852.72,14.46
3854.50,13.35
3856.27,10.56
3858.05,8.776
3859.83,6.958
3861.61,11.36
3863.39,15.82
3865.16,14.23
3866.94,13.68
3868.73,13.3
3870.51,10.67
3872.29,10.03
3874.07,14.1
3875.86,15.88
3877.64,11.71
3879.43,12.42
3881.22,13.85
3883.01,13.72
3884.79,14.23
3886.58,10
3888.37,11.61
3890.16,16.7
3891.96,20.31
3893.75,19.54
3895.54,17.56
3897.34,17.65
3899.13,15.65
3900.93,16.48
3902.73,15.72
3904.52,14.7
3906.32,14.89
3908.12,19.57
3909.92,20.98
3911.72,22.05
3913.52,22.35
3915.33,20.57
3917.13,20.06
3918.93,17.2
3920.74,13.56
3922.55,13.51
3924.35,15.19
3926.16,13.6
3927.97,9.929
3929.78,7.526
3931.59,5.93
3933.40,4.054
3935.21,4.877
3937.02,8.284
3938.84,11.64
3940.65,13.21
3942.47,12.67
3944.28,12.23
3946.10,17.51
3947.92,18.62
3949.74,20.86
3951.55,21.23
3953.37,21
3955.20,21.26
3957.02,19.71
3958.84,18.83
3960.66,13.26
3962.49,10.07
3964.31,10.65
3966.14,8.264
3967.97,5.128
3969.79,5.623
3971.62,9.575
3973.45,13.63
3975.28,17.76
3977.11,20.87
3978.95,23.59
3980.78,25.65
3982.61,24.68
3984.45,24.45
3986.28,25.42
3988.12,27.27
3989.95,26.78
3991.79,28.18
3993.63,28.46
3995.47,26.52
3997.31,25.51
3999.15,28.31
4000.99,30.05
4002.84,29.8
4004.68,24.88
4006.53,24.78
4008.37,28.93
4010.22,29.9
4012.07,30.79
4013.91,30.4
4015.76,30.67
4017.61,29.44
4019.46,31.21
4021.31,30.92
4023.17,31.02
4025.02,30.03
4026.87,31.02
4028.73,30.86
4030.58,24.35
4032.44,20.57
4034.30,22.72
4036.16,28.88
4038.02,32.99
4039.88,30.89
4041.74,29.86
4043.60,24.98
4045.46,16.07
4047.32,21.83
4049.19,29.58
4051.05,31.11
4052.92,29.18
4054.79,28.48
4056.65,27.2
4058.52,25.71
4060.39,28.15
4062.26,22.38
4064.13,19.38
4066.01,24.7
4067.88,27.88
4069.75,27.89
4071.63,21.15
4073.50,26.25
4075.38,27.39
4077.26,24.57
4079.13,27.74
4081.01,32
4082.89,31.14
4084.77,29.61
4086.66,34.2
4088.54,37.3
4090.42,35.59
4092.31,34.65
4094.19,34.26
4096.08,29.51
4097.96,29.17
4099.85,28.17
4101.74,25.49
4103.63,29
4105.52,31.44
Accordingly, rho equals 0.0104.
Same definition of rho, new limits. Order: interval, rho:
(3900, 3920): 0.0084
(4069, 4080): 0.0040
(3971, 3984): 0.0221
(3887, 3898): 0.0122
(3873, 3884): 0.0072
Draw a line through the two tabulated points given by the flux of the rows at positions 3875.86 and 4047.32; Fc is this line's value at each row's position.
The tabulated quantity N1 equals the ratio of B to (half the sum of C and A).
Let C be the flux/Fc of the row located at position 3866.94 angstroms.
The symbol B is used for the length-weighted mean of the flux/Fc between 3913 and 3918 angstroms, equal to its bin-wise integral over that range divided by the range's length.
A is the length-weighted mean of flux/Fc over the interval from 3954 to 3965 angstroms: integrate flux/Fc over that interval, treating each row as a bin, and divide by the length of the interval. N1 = 1.4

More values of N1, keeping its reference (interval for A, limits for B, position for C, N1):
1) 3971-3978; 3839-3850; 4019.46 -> 0.8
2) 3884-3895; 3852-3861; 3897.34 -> 0.7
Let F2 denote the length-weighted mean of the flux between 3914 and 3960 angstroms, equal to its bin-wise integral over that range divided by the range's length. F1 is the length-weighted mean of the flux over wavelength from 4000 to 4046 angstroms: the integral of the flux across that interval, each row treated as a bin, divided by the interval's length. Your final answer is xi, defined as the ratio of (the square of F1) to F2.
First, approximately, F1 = 28.3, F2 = 14.6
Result 55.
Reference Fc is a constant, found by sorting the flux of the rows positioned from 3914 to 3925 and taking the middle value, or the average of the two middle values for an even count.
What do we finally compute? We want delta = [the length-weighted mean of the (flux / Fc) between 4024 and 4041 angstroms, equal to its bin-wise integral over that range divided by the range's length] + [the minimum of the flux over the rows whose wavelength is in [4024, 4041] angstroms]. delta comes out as 22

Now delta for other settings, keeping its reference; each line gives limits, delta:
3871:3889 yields 11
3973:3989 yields 15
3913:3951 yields 5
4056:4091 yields 21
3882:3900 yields 11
